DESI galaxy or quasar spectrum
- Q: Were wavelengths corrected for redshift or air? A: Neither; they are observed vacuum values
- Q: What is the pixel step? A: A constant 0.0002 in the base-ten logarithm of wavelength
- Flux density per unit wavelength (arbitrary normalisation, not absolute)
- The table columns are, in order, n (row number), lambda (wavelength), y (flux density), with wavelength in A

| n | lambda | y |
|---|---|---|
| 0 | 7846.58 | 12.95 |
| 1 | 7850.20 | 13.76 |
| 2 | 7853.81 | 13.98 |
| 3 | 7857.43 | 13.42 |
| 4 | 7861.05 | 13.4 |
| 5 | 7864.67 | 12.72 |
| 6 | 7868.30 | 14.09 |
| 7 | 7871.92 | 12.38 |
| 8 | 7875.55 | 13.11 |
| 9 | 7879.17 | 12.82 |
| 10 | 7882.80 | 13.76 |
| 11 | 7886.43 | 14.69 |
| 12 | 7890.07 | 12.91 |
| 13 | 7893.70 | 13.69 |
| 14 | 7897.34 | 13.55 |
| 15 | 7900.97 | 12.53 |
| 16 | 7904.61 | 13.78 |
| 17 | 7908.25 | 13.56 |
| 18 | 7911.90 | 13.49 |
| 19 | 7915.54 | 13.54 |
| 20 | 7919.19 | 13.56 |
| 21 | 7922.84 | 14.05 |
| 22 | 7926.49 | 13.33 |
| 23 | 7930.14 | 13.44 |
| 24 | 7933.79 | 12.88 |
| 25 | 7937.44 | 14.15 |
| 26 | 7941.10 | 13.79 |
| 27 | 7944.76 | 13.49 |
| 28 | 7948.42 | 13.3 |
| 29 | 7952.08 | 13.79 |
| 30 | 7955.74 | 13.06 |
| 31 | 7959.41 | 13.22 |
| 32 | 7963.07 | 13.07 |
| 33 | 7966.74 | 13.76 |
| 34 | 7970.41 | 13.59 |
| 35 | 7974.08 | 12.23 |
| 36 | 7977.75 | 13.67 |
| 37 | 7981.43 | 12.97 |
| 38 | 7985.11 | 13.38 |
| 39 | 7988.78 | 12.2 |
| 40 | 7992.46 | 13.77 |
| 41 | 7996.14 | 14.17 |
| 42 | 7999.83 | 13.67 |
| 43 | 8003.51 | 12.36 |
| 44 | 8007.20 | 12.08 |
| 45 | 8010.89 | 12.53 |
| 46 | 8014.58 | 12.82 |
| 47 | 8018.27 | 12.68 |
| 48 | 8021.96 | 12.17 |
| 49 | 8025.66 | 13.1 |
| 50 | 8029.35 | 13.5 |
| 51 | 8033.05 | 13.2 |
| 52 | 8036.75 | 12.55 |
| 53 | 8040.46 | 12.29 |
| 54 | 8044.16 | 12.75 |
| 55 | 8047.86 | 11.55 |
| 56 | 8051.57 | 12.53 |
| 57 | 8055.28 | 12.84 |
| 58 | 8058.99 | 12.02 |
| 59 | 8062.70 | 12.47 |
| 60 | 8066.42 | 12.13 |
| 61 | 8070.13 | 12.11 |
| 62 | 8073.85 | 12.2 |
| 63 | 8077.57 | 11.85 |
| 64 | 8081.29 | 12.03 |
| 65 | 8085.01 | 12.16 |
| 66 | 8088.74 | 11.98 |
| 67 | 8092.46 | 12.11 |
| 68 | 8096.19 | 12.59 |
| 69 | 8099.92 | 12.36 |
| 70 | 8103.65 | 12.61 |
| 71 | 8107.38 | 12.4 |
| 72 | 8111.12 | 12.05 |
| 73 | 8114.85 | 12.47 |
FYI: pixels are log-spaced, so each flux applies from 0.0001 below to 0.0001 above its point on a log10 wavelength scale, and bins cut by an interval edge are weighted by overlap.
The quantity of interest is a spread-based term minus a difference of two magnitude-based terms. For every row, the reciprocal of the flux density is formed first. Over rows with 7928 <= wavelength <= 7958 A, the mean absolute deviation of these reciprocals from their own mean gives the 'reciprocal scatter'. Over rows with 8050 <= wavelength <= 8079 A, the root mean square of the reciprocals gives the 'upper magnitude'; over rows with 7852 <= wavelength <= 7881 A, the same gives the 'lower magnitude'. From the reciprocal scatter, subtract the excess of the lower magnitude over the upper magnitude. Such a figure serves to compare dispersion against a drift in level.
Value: 0.0076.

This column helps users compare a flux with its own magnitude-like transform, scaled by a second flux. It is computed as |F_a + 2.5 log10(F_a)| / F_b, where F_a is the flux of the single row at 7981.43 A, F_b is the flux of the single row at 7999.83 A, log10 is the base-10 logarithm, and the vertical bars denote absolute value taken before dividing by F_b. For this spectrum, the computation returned 1.15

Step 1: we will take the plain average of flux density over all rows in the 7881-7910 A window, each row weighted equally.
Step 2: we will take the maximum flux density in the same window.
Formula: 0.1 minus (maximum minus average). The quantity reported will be -1.0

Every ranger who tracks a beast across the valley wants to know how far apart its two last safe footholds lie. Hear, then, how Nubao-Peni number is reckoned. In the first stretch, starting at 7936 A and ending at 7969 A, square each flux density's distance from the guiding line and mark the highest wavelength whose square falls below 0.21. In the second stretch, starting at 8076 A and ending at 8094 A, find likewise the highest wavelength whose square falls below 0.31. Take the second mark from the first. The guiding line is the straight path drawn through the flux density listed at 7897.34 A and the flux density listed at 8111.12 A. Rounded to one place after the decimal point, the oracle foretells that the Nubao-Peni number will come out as -129.4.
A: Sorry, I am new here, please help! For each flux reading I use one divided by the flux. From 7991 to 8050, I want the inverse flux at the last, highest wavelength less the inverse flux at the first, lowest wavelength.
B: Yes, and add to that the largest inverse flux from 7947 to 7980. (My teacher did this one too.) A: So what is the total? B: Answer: 0.0957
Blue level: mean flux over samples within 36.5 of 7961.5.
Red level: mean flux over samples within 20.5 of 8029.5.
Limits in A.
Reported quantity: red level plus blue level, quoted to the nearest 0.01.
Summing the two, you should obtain 26.01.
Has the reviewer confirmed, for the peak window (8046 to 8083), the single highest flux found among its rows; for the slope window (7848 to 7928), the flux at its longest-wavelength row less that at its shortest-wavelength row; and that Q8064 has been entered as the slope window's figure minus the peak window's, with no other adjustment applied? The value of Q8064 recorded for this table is -13.3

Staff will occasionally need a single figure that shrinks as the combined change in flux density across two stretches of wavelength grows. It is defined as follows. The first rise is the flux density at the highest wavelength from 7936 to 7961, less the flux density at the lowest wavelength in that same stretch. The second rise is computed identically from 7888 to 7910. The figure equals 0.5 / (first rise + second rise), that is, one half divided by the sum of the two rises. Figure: -1.8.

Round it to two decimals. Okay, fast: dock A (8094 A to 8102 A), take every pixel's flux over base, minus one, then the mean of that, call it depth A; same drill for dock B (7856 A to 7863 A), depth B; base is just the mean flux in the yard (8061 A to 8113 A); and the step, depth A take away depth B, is -0.08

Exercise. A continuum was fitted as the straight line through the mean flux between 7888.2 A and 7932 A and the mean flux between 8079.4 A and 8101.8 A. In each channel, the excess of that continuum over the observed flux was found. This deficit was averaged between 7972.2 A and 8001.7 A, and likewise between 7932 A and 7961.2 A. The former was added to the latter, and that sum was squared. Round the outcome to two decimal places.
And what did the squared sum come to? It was 0.36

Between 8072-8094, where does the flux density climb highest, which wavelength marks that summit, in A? 8073.85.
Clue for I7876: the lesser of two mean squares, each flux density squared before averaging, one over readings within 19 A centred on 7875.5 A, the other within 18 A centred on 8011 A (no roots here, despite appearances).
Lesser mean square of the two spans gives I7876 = 156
